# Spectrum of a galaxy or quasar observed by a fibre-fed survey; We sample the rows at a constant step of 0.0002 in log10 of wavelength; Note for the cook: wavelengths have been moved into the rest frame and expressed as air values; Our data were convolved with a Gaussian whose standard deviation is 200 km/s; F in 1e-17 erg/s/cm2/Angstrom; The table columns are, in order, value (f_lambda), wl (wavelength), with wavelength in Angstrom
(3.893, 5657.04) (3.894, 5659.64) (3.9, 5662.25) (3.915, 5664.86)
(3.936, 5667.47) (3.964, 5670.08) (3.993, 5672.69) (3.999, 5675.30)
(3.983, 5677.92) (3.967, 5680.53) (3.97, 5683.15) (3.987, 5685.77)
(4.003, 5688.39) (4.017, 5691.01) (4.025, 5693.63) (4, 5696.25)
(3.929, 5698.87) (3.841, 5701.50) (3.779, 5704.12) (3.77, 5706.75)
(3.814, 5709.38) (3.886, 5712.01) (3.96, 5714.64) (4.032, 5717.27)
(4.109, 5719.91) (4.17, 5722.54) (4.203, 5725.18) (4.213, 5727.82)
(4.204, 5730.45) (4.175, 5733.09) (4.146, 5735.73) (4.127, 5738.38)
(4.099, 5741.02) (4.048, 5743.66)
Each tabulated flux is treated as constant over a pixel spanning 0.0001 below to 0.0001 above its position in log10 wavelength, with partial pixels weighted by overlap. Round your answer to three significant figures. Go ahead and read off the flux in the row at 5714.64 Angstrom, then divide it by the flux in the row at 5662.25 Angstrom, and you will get 1.02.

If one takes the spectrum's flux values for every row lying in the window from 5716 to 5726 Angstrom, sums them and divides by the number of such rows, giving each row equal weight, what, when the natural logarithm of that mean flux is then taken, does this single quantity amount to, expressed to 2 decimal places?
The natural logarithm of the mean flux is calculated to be 1.42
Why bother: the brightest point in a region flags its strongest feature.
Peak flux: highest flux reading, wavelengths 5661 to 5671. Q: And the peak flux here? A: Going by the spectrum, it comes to 3.964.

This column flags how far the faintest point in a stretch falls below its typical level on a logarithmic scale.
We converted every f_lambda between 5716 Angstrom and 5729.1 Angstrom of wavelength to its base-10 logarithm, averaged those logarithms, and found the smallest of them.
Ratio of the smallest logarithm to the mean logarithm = 0.981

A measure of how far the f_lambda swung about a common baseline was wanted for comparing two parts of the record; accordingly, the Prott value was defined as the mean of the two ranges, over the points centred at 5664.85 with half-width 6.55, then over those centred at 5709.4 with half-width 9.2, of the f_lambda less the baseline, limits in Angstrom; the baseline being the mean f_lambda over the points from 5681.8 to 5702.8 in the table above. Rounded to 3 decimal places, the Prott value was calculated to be 0.166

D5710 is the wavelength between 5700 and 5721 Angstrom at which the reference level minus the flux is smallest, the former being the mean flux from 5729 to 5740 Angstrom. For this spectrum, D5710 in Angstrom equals 5719.91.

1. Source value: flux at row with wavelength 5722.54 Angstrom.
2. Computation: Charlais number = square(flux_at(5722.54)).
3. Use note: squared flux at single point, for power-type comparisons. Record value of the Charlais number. 17.39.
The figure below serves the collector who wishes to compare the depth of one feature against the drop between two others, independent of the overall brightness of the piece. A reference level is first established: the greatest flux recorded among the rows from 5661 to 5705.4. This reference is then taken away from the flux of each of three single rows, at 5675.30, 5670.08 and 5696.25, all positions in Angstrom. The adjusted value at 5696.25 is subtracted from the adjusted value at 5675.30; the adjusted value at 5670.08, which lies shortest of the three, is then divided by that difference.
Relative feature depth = 61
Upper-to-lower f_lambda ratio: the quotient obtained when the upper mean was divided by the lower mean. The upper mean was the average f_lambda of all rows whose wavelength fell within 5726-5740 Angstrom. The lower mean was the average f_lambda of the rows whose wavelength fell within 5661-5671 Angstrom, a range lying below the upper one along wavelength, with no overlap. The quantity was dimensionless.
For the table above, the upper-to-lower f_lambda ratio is 1.06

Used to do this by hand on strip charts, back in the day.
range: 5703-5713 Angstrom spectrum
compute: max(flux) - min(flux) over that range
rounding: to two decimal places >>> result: 0.12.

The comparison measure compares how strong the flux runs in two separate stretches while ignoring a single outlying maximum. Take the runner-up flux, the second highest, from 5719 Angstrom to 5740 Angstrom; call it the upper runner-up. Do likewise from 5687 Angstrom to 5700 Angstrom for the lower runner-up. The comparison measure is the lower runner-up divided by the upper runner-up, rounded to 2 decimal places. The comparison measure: 0.96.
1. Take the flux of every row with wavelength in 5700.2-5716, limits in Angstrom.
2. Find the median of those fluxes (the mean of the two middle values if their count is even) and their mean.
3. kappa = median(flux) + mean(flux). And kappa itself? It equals 7.67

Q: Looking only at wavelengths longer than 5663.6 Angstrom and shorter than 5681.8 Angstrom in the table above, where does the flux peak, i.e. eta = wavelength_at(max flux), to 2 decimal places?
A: 5675.30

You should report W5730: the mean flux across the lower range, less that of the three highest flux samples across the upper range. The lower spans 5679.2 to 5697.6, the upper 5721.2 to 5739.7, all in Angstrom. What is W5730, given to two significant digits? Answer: -0.21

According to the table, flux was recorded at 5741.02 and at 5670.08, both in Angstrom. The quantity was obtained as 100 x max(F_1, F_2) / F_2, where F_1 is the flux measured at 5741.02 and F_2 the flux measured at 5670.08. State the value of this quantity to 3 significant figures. 103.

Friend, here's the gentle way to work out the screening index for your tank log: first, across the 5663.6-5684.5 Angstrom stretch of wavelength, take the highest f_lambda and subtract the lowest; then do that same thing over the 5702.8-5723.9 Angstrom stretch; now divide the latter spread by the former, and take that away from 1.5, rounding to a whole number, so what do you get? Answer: -3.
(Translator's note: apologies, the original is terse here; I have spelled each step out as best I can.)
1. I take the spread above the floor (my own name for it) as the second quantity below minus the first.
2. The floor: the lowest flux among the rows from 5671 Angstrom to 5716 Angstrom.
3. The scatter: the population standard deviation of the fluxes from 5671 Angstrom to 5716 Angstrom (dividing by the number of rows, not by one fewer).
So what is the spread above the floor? -3.69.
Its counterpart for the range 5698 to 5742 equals -3.61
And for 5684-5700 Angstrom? -3.90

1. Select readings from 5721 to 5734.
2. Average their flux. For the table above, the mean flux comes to 4.19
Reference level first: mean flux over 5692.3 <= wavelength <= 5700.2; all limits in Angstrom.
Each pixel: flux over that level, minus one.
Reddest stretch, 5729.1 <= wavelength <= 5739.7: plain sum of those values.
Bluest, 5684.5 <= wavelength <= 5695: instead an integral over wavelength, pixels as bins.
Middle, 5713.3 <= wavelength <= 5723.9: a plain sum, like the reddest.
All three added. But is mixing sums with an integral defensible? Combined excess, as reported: 0.32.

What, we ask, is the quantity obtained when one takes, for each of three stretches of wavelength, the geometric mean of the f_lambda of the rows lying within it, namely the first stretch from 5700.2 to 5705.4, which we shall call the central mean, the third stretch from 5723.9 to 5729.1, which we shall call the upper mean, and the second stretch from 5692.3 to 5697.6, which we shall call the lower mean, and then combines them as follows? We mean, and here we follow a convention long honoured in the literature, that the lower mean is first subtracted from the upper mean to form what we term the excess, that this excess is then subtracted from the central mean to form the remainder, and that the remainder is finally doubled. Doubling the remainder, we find 7.23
